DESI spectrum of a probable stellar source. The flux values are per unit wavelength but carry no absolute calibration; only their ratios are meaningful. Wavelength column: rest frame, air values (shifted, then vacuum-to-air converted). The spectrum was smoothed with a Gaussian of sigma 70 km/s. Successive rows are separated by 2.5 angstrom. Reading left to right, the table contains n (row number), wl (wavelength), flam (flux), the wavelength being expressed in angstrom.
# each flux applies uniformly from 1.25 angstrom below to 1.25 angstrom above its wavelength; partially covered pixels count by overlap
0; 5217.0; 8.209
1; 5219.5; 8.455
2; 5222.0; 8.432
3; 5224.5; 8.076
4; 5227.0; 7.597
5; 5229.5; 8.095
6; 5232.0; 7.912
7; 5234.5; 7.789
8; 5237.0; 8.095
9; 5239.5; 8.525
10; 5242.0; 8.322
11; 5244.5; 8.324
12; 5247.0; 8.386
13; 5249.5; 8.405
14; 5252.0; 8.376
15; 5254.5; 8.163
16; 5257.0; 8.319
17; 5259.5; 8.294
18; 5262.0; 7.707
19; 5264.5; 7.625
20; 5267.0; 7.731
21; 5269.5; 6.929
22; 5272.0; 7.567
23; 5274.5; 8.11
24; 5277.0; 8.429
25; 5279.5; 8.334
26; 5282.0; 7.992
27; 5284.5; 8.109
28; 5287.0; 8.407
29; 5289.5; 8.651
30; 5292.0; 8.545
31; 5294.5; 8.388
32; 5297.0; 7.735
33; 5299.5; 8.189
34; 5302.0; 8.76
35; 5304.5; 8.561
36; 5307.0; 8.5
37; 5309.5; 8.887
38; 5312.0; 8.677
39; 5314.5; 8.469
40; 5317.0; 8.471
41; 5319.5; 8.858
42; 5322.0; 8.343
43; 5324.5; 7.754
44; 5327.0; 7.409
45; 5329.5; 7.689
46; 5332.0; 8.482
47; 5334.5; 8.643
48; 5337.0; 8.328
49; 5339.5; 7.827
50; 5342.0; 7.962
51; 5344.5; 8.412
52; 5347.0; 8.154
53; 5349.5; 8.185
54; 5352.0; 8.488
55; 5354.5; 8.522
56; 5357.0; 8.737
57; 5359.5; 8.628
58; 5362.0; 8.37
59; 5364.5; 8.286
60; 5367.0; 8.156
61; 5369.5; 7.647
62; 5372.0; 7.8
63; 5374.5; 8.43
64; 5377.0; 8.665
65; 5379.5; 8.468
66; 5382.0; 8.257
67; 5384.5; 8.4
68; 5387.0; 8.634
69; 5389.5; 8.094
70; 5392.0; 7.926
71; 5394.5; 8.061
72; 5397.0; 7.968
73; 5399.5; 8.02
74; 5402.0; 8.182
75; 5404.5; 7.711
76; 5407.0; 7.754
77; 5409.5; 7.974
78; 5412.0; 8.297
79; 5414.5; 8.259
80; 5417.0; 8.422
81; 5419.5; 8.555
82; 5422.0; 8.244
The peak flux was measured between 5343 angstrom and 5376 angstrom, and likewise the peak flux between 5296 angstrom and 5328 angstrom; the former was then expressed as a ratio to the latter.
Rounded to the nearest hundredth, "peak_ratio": 0.98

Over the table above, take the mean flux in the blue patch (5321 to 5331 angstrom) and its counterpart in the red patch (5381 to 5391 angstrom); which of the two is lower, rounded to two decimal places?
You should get 7.80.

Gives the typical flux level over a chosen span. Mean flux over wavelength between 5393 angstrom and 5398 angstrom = 8.01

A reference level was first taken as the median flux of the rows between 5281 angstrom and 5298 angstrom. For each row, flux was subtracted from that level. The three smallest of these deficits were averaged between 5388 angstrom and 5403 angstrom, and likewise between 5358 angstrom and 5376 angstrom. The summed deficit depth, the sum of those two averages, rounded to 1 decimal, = 0.2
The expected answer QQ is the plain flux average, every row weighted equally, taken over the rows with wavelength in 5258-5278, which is 7.80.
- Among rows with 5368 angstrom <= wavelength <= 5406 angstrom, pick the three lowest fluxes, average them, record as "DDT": 7.72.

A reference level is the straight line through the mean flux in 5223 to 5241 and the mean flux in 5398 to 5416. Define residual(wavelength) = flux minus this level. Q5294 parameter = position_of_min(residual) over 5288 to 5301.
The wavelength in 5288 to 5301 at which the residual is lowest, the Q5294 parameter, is 5297.0 angstrom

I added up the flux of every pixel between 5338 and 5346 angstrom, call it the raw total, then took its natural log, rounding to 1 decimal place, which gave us 3.2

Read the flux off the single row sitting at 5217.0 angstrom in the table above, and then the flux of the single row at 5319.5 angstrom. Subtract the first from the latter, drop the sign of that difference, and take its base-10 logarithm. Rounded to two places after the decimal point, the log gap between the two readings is -0.19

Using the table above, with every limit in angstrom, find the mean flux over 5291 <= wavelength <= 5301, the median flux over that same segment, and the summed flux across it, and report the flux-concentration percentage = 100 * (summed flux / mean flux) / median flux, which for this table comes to 48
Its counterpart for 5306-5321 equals 70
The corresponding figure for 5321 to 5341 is 99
